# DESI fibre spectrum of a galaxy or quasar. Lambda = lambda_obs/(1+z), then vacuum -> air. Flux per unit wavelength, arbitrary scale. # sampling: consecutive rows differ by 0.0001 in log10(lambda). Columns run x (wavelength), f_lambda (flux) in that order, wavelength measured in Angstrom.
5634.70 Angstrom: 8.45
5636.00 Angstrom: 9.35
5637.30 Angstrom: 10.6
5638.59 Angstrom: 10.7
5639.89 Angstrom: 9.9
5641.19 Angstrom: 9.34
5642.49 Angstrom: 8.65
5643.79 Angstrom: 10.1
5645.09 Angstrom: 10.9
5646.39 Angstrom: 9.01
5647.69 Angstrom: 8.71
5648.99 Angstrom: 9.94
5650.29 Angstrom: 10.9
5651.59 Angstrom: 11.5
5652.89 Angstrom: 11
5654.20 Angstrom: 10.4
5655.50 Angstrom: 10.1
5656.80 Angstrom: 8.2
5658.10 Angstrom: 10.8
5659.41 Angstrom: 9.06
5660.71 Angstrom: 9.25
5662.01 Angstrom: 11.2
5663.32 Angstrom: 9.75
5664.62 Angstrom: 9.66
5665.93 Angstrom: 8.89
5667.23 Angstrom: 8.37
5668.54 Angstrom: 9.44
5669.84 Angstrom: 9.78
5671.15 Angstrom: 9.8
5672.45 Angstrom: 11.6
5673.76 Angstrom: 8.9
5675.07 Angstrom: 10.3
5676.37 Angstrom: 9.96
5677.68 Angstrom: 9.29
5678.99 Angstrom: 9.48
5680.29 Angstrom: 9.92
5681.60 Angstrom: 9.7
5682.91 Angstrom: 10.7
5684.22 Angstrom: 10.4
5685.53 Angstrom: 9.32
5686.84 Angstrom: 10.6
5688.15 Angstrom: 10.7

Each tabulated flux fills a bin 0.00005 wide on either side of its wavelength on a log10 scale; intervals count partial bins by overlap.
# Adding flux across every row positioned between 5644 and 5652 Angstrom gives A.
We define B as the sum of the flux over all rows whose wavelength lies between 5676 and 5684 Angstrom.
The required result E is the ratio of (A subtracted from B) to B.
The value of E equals -0.03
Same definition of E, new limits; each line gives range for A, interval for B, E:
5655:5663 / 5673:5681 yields -0.01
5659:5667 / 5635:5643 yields 0.01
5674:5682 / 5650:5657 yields 0.06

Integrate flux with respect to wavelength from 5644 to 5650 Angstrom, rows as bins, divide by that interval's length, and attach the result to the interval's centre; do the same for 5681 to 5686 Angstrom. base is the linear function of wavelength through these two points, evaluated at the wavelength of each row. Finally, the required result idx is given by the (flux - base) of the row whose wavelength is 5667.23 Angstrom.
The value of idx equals -1.5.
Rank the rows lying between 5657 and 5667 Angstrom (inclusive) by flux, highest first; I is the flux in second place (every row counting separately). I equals 10.8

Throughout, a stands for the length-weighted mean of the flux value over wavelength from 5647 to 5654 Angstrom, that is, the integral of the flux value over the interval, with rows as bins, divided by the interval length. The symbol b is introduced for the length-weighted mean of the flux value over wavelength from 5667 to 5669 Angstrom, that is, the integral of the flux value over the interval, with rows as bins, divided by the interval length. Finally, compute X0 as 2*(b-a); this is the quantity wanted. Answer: -2.9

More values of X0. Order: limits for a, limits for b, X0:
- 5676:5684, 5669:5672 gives 0.1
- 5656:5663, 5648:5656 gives 1.7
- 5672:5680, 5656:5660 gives -1.0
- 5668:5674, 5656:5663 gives -0.6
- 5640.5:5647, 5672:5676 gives 1.2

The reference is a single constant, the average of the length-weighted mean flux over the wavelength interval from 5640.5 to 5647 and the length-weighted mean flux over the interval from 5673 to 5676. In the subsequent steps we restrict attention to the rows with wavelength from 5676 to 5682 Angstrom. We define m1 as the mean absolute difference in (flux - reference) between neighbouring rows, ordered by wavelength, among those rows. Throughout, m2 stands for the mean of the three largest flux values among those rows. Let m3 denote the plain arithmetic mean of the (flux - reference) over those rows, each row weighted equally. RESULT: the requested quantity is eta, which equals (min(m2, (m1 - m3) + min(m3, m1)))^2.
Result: 0.1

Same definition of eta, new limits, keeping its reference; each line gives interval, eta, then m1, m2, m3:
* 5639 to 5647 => 1.2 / 1.1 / 10.3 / -0.001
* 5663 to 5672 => 0.2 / 0.5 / 9.8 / -0.267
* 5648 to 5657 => 0.7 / 0.8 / 11.1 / 0.640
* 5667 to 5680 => 0.9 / 0.9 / 10.6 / 0.041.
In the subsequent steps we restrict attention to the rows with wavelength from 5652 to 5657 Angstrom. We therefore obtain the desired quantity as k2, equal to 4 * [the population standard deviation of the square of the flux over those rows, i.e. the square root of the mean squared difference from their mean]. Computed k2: 80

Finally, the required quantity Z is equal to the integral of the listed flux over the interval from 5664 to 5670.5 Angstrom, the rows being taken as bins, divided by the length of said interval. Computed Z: 9.2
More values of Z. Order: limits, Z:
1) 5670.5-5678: 10.0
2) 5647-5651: 9.9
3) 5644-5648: 9.7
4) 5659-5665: 9.8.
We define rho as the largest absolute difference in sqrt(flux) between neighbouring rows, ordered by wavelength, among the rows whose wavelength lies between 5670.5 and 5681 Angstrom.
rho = 0.42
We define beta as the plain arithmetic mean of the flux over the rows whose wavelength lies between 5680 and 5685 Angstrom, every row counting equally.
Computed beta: 10.2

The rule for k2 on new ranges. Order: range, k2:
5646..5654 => 84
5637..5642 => 44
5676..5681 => 22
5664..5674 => 73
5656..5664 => 80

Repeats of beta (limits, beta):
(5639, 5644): 9.5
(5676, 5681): 9.7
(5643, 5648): 9.7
